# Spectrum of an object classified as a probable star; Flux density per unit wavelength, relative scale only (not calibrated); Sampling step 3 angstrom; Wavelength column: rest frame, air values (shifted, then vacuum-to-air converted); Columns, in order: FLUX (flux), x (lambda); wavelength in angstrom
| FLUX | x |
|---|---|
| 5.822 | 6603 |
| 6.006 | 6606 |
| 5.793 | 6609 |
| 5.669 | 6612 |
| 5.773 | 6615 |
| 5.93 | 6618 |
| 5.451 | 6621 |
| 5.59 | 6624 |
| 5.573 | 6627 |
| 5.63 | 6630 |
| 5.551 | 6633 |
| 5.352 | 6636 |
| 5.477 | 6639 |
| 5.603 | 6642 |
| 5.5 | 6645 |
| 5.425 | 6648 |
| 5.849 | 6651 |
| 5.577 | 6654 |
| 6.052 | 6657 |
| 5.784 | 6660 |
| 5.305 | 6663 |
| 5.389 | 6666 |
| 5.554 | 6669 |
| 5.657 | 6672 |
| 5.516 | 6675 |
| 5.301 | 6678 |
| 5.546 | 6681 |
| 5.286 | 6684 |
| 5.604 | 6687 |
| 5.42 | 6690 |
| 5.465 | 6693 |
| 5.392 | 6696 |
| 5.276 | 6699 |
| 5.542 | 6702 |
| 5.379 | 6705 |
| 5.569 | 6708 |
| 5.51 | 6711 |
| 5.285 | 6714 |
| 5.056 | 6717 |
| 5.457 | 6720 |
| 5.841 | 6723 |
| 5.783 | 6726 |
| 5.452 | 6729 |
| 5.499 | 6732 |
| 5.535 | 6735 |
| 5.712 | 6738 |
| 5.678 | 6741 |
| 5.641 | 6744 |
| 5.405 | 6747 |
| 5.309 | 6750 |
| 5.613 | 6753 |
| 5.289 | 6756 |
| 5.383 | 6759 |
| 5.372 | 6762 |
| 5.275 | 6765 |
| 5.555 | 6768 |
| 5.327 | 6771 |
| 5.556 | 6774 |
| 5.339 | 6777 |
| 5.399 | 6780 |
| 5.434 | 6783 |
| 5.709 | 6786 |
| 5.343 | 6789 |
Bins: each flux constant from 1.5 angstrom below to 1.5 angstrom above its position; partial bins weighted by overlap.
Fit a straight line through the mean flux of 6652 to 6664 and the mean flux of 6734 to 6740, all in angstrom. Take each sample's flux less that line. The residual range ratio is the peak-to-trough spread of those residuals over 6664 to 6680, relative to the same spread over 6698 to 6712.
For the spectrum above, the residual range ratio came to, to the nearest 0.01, 1.17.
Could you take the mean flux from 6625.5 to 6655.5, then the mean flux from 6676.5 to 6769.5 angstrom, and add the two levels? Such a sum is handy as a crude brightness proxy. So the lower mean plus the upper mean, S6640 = 11.0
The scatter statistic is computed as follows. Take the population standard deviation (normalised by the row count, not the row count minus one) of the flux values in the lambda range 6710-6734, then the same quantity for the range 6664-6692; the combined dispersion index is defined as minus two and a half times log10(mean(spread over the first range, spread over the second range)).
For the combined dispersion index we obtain 1.86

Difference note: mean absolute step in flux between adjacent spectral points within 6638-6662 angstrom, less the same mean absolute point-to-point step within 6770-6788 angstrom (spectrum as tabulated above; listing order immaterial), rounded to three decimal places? 0.086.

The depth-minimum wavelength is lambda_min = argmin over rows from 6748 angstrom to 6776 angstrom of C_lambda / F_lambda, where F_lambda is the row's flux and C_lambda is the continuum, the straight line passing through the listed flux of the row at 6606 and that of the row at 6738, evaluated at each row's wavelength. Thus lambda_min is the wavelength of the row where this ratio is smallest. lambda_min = 6753 angstrom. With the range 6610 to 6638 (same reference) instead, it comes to 6618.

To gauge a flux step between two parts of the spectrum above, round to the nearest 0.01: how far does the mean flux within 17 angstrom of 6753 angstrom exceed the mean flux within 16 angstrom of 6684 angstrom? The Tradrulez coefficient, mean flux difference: 0.02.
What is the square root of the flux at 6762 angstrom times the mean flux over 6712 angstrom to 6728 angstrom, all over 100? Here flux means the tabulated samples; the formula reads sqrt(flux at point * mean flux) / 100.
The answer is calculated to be 0.0543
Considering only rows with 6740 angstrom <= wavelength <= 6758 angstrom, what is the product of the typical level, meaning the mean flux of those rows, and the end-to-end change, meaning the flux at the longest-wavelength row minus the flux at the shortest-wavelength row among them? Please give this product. -2.1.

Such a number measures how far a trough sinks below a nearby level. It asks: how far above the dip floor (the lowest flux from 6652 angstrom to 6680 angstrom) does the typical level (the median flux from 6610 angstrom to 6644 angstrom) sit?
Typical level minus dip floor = 0.289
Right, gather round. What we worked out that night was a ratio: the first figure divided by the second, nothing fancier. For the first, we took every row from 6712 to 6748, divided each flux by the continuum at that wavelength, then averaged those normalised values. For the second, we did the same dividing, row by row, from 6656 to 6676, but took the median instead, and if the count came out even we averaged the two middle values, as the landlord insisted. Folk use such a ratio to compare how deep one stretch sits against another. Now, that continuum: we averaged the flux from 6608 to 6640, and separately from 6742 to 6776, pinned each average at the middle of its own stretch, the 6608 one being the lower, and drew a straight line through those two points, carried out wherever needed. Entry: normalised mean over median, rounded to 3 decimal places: 1.011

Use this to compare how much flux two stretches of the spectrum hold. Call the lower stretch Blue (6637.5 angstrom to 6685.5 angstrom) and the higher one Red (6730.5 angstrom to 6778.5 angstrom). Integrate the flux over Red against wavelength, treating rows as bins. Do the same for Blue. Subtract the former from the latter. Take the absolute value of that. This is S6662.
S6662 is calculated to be 4.0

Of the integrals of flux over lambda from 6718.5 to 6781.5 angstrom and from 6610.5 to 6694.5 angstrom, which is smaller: 346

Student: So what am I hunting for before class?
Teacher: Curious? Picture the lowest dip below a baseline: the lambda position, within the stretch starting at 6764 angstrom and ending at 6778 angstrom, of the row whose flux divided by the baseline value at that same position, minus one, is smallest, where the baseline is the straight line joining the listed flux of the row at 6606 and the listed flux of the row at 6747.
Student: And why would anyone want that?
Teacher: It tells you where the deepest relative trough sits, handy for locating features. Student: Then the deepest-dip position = 6765 angstrom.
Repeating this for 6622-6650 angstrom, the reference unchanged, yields 6636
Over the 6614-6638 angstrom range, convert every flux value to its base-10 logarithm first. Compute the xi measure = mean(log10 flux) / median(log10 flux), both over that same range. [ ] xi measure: 1.00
